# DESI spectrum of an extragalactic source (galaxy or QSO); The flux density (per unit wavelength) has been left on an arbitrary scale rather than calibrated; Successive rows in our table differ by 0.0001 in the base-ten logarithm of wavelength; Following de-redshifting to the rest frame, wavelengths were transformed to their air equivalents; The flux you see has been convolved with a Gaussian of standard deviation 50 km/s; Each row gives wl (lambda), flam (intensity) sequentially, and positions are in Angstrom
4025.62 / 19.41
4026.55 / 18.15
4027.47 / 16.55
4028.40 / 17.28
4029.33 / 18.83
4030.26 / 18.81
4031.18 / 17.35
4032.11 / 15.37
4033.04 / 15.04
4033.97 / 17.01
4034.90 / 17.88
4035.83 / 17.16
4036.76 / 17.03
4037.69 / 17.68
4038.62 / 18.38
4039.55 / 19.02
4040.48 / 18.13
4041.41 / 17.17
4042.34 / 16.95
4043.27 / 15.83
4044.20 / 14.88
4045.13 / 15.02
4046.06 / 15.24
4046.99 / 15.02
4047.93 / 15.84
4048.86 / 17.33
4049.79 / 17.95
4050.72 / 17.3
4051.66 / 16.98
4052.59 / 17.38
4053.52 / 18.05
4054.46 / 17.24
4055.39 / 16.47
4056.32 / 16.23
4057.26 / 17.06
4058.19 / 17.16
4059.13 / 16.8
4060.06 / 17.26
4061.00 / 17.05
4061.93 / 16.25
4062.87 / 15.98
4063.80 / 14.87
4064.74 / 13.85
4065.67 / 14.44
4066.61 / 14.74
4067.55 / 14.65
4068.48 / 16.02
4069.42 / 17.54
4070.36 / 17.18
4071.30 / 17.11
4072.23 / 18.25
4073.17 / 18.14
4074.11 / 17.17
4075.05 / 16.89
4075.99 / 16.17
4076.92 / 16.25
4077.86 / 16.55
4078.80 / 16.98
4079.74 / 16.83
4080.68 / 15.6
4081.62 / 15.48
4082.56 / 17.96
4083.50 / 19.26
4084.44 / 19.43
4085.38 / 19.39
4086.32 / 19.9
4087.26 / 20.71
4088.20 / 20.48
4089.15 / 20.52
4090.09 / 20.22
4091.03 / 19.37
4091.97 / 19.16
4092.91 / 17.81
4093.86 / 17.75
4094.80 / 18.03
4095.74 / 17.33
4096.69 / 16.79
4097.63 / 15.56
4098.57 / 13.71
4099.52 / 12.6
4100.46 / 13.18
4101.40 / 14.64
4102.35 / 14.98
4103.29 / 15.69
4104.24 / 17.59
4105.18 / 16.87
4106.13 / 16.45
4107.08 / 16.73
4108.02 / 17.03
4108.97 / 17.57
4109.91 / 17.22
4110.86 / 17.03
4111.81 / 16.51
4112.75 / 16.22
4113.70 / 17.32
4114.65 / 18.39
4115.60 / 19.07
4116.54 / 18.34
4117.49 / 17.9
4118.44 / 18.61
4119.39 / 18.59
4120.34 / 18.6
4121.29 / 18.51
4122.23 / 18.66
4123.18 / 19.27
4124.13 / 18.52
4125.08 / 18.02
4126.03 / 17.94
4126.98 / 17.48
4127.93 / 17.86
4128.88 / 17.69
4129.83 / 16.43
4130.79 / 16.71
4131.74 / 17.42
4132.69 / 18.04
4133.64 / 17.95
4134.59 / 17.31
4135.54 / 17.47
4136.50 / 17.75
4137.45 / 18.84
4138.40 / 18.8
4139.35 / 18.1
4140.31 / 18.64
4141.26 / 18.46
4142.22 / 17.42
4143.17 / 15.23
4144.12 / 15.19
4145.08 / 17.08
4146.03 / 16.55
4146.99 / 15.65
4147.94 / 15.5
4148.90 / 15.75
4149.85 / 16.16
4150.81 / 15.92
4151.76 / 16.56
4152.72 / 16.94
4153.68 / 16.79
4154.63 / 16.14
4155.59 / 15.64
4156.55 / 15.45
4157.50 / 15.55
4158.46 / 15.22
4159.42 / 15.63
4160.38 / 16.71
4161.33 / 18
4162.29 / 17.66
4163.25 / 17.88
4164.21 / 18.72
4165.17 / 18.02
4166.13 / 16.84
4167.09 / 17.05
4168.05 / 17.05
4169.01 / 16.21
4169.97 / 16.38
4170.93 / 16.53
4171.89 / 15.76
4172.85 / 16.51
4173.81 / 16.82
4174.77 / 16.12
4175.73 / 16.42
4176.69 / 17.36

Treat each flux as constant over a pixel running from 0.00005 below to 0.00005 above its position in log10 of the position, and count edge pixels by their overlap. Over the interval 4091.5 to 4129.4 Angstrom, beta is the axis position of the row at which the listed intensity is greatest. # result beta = 4123.18 Angstrom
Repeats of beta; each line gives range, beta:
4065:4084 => 4083.50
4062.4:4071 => 4069.42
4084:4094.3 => 4087.26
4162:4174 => 4164.21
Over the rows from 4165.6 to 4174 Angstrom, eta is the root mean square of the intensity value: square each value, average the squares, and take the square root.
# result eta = 16.6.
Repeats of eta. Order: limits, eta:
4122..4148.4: 17.5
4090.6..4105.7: 16.4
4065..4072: 16.0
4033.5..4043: 17.7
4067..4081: 16.8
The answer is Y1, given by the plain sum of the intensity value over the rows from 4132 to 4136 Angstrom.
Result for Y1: 70.8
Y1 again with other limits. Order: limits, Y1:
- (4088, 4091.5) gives 80.6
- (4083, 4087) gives 78.0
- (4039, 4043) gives 71.3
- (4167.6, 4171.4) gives 66.2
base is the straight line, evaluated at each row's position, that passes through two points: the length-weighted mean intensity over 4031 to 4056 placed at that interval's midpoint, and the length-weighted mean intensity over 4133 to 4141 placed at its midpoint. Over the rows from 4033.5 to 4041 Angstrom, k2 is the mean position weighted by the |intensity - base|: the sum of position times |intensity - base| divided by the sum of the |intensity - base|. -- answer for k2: 4038.2 Angstrom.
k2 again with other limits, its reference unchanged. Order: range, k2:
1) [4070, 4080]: 4075.6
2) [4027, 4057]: 4040.6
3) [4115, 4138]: 4126.0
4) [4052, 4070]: 4063.7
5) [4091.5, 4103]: 4099.1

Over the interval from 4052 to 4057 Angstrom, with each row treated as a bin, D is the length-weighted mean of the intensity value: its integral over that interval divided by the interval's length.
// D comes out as 17.1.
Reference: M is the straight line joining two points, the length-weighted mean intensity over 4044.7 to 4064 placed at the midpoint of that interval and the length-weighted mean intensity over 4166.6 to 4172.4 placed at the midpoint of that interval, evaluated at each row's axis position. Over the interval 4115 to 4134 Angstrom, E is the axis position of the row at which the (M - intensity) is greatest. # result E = 4129.83 Angstrom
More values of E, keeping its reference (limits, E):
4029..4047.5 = 4044.20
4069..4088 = 4081.62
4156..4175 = 4158.46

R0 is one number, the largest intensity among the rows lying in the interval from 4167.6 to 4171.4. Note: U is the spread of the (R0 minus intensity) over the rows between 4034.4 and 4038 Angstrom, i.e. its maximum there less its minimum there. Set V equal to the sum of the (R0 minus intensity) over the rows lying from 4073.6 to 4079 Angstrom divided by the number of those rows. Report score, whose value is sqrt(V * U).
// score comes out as 0.57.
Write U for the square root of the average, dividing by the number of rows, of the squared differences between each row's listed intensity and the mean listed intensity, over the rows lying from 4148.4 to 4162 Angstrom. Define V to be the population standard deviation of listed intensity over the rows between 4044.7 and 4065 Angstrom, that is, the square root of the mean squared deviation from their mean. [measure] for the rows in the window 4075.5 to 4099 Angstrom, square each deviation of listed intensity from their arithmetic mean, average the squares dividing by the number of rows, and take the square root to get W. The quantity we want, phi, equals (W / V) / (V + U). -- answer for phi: 1.0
